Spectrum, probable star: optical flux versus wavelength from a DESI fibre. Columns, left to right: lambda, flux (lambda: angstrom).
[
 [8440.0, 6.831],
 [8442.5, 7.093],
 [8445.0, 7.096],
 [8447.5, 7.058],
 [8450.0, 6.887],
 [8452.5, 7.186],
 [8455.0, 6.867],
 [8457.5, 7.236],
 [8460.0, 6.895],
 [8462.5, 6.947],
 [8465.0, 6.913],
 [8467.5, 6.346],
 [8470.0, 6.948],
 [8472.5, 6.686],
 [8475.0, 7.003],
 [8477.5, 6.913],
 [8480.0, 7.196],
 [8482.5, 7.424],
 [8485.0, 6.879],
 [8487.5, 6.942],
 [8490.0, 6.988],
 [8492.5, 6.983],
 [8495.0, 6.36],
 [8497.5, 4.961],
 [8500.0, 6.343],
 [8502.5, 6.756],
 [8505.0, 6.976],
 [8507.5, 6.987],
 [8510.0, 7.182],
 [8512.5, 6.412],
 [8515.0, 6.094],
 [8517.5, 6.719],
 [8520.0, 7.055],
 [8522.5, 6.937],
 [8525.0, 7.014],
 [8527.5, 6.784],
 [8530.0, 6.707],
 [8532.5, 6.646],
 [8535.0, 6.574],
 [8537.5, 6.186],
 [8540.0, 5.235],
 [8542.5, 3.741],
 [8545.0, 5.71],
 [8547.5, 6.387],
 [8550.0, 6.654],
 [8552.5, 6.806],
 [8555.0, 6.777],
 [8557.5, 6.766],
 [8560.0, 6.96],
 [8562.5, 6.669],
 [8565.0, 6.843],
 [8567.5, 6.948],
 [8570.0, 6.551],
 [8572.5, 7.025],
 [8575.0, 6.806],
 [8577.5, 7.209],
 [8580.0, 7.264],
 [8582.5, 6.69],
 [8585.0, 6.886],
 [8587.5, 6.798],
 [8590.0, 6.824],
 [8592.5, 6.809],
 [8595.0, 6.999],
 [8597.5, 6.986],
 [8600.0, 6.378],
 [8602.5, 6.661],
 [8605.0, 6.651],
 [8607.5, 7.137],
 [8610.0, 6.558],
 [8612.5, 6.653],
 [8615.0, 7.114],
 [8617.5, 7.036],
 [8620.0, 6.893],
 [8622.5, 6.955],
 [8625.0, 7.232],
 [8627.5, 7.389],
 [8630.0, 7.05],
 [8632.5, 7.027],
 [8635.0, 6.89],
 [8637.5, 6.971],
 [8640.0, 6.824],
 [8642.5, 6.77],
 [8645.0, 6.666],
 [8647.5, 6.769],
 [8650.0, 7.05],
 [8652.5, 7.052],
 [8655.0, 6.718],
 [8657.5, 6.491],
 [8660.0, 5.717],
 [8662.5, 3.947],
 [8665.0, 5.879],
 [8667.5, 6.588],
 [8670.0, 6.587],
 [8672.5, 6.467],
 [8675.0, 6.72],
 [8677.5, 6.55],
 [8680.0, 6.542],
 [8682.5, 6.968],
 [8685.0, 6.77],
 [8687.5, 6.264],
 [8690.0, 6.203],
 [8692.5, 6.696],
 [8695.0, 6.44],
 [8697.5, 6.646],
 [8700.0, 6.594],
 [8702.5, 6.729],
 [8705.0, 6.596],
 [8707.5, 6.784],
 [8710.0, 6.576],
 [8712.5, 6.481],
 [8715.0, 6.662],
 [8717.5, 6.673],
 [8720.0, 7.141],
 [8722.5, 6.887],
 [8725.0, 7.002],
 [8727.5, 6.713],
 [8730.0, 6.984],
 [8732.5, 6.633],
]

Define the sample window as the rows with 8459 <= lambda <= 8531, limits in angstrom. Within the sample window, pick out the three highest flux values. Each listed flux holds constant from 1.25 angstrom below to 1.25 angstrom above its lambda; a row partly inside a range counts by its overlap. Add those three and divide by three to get 7.27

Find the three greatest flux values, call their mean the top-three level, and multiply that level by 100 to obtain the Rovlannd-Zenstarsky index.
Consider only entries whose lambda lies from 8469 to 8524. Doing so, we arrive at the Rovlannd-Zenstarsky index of 727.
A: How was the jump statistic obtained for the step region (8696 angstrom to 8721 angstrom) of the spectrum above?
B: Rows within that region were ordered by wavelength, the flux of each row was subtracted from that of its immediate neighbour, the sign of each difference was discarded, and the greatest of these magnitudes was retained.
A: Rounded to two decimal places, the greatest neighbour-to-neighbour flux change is 0.47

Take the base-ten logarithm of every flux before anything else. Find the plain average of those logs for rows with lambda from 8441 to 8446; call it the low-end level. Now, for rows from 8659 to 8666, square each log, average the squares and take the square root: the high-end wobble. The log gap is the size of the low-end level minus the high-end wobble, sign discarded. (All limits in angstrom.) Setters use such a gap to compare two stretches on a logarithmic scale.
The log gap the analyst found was 0.14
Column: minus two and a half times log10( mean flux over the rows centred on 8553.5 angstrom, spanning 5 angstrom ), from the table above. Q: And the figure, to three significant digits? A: -2.08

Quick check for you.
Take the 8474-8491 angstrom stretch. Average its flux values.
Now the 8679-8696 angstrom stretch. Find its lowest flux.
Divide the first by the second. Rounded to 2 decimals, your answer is 1.14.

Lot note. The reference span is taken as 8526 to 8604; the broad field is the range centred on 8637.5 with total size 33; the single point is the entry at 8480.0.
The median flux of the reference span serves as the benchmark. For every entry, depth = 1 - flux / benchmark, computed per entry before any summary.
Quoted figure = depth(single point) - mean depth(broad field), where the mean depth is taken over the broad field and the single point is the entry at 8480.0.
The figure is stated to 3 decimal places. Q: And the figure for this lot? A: -0.033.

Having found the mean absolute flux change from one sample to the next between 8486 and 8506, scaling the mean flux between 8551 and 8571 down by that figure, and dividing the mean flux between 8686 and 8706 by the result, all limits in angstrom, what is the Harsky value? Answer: 0.56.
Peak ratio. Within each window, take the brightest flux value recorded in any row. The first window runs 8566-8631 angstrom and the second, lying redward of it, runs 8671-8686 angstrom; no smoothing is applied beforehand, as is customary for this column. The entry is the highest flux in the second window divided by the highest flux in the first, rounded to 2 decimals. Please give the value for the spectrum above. 0.94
